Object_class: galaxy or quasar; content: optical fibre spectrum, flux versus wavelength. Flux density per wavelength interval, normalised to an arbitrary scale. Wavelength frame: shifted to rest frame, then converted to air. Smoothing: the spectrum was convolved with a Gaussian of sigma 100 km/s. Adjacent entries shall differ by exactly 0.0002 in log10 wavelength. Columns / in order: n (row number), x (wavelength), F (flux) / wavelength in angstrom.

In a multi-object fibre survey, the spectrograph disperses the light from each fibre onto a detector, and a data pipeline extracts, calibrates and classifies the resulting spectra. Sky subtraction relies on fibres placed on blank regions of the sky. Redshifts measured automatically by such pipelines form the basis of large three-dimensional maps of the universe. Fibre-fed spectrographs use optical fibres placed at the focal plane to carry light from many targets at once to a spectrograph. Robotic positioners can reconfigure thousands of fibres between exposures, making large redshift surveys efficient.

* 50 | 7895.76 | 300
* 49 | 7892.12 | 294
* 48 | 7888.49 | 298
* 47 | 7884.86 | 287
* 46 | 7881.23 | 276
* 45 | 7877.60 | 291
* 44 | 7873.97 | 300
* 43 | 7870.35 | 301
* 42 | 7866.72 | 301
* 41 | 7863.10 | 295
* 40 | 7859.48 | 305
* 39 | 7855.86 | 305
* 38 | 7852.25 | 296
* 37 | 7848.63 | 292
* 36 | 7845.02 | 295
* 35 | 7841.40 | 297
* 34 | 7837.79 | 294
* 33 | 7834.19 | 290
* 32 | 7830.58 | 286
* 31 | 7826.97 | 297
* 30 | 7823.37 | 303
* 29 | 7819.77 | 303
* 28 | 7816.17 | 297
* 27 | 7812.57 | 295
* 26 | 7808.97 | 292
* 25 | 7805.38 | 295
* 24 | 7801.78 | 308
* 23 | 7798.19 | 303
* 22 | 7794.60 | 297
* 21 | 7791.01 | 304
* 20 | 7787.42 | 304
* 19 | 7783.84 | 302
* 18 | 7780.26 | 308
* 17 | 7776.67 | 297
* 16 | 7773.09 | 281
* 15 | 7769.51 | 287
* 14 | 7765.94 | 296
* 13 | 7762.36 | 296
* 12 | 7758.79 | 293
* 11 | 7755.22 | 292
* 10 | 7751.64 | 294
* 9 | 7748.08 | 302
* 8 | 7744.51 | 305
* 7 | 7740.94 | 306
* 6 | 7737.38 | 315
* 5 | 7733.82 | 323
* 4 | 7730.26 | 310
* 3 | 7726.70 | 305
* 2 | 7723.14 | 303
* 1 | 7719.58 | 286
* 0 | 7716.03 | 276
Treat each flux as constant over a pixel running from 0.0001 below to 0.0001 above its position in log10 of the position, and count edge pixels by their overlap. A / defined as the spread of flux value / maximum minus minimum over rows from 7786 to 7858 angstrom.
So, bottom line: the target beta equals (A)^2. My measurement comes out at 484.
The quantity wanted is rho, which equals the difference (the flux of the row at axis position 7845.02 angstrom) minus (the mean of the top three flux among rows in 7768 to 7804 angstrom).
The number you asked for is -12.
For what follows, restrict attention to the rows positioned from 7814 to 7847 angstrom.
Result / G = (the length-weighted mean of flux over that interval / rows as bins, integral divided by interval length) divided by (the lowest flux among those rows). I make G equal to 1.03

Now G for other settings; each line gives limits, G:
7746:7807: 1.06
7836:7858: 1.02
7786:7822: 1.03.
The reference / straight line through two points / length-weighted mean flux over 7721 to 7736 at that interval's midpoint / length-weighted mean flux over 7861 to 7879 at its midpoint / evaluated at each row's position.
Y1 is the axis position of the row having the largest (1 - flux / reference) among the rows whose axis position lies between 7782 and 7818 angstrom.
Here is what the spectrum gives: 7808.97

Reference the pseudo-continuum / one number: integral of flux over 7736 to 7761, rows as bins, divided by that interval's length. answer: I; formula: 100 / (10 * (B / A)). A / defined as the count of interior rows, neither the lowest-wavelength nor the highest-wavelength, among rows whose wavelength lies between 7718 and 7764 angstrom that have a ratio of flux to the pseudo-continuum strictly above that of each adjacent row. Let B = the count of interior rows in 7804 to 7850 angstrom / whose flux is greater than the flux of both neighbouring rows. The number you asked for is 10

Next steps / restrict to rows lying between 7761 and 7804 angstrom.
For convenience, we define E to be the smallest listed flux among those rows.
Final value 281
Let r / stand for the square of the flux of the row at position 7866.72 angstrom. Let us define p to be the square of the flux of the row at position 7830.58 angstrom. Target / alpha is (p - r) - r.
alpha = -99406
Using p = 81796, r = 90601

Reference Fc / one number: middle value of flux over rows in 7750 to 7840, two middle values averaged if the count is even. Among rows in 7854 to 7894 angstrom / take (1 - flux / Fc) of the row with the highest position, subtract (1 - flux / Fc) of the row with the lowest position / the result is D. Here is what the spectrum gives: 0.04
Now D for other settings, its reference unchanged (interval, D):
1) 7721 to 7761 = 0.03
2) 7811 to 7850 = 0.01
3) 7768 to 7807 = -0.03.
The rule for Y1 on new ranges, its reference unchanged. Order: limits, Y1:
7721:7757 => 7755.22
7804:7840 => 7830.58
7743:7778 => 7773.09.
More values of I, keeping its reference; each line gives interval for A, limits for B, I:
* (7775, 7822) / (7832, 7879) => 20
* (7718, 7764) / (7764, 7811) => 5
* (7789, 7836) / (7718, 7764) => 10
